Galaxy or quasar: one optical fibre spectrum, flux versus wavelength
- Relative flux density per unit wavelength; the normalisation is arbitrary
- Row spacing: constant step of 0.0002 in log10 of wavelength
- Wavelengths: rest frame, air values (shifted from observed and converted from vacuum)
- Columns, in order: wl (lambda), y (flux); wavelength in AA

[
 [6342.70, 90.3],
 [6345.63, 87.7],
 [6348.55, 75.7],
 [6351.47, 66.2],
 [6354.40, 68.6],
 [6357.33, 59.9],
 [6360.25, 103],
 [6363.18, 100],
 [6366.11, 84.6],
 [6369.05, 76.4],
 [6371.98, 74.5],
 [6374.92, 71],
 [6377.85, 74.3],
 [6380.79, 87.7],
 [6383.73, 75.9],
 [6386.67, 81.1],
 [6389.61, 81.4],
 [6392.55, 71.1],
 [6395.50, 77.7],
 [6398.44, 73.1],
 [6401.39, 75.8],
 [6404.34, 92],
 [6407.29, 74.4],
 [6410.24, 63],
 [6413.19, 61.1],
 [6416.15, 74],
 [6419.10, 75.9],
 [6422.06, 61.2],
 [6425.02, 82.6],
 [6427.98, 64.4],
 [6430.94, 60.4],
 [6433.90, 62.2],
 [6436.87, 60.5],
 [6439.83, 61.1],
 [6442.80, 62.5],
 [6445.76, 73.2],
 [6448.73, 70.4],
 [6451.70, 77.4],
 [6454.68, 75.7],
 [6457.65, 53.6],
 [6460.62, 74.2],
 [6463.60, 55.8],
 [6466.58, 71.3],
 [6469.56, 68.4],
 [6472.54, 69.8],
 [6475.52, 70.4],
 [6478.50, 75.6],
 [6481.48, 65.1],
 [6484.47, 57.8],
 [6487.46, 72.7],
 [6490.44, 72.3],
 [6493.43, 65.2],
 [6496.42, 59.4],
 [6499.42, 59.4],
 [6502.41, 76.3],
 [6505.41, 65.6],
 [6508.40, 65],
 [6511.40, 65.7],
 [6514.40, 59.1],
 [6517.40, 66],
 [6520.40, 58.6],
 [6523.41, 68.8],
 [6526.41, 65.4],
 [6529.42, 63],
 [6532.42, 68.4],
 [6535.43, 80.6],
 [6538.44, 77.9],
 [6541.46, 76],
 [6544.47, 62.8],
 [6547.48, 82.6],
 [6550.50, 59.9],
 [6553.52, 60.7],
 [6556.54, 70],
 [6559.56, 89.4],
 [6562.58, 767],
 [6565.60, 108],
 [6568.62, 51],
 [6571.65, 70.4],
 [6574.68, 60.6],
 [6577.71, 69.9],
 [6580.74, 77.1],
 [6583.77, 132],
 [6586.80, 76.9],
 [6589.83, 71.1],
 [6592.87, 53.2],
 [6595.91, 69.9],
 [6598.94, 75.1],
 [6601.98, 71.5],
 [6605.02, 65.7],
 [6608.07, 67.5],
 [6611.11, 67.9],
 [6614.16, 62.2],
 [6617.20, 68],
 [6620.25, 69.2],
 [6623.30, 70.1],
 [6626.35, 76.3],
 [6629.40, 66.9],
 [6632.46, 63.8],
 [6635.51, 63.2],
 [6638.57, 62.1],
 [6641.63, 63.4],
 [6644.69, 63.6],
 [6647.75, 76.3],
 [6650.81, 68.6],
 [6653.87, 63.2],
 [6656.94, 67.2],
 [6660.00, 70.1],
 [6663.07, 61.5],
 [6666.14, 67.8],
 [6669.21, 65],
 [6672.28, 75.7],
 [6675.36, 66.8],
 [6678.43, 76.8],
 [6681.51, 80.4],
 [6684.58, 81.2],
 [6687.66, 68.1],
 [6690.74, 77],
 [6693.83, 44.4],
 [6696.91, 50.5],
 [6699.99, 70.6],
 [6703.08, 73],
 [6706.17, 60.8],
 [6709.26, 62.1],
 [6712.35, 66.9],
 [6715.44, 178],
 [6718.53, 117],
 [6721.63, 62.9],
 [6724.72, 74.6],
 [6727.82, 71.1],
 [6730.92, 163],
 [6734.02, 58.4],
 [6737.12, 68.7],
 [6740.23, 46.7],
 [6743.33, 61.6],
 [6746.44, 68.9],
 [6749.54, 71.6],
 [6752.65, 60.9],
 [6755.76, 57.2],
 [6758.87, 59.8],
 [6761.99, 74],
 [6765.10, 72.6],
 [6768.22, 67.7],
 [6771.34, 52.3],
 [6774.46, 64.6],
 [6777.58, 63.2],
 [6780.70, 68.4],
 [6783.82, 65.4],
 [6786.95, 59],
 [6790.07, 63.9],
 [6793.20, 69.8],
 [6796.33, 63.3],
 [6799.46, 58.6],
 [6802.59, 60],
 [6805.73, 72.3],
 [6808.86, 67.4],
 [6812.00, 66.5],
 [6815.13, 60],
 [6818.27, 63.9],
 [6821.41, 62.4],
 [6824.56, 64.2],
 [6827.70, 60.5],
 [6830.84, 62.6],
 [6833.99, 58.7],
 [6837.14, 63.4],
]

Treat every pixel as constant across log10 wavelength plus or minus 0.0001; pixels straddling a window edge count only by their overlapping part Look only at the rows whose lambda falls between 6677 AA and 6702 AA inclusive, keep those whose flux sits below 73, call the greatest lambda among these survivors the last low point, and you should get 6699.99 AA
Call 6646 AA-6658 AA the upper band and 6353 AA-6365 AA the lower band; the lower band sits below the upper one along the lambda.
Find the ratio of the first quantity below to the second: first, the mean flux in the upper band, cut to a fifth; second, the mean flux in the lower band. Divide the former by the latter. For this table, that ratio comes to 0.17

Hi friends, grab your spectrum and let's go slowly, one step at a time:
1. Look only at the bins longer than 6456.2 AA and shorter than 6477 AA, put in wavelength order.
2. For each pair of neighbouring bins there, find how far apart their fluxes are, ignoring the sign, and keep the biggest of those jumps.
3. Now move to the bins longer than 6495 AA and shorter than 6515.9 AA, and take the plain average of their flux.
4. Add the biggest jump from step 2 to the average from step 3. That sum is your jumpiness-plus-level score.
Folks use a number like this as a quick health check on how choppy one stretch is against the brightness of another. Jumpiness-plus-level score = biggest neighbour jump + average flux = 85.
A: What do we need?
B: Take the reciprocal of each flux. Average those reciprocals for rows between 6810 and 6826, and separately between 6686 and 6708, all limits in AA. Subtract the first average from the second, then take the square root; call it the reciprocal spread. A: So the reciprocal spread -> 0.023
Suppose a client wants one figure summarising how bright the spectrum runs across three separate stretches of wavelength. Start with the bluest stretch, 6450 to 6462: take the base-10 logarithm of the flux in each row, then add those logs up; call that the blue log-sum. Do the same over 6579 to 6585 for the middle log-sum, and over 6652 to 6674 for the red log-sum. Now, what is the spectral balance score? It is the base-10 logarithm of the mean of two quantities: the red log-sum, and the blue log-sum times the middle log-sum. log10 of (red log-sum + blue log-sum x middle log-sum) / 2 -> 1.3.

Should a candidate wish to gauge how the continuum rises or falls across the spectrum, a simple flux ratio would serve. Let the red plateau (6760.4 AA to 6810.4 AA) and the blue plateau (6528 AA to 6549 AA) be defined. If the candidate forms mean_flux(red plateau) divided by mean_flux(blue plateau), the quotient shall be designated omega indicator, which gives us 0.89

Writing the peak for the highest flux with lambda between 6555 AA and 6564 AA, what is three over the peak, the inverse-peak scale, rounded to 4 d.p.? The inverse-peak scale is 0.0039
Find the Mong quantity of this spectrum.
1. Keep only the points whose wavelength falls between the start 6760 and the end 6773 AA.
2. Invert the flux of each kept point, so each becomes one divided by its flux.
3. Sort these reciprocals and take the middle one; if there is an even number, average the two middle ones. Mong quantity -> 0.0143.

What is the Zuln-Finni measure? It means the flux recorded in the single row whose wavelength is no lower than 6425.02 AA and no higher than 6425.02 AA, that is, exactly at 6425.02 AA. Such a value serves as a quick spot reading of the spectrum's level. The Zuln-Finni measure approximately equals 82.6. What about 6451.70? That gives 77.4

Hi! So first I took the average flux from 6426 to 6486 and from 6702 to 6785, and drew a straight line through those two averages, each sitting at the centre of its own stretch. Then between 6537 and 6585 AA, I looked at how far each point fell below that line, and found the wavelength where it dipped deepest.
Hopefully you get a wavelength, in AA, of 6568.62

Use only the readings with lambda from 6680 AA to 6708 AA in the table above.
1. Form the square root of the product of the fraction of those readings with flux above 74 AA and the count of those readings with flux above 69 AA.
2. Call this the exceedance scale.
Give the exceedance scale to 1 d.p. 1.3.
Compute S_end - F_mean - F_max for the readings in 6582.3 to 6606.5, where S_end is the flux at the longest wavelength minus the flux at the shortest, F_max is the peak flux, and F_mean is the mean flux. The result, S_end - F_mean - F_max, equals -275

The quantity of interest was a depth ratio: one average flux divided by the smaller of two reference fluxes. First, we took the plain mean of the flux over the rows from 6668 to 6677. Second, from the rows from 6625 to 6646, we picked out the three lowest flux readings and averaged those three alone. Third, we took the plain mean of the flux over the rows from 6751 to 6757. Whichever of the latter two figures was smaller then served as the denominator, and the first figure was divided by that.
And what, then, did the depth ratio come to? 1.17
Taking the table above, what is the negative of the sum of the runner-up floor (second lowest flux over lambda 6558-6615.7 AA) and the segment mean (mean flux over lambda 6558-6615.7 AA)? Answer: -164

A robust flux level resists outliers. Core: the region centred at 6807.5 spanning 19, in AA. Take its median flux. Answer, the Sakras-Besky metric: 63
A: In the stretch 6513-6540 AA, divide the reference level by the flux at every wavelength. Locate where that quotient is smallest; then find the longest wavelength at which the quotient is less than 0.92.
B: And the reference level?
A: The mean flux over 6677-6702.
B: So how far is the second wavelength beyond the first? 3.0 AA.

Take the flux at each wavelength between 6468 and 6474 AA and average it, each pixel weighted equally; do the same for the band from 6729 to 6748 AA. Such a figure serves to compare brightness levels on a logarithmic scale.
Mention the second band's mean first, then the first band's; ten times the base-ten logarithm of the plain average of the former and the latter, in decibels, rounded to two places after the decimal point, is 18.66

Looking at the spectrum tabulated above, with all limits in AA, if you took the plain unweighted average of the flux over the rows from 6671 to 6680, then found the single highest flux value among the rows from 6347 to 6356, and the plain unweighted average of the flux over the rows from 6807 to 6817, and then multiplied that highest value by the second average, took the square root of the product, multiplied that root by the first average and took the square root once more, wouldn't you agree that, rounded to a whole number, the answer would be 72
